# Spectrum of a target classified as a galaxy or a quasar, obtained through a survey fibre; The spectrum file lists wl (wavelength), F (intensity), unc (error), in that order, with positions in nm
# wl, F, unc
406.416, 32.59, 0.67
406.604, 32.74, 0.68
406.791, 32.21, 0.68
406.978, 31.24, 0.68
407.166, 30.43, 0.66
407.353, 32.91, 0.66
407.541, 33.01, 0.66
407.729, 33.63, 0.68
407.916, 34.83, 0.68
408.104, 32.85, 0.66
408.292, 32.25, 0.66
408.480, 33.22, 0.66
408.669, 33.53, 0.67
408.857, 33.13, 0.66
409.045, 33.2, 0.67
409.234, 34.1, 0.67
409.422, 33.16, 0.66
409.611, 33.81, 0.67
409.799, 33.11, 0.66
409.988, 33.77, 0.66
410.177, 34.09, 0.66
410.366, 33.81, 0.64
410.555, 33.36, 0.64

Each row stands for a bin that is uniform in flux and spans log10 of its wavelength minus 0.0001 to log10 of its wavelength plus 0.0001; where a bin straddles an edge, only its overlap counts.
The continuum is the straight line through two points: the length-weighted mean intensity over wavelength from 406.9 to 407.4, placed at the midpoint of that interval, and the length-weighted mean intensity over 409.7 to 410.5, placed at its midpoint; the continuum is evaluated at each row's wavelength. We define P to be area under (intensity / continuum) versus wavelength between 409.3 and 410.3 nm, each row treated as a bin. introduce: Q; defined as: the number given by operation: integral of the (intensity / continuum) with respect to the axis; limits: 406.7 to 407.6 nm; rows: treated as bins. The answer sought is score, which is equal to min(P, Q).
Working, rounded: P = 1.00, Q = 0.91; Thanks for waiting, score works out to 0.915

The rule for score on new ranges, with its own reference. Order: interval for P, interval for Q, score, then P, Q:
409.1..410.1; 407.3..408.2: 0.945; 1.01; 0.95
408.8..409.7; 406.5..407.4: 0.912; 0.91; 0.92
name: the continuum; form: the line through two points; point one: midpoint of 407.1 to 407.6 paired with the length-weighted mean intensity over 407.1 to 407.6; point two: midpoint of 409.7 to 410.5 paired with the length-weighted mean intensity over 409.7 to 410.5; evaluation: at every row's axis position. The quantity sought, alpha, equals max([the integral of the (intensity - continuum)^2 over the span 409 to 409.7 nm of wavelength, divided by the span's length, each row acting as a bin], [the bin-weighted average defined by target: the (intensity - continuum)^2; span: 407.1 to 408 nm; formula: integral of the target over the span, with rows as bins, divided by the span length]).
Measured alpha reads 2.1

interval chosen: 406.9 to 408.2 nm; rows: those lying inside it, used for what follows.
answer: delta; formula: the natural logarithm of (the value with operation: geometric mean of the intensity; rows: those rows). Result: 3.49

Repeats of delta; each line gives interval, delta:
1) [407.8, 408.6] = 3.50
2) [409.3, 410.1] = 3.51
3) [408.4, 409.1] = 3.50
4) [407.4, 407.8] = 3.51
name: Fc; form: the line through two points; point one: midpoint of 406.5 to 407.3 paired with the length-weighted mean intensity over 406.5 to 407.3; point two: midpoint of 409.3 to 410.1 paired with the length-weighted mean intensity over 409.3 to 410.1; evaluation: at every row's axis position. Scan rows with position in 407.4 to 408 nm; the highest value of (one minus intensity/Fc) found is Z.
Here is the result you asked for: -0.03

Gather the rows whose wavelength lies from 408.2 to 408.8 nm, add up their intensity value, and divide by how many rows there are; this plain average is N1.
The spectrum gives 33.0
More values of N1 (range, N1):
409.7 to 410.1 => 33.4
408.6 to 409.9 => 33.4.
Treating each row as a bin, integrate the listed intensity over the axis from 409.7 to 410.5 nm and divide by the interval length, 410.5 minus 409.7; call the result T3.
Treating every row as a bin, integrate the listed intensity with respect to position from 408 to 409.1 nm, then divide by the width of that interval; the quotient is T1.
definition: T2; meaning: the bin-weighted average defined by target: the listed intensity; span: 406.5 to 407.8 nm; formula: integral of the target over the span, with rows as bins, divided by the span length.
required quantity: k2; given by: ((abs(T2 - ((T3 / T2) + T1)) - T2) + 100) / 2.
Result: 34.8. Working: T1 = 33.0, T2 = 32.3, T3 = 33.7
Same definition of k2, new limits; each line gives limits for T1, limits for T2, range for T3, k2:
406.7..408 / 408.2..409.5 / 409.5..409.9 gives 33.6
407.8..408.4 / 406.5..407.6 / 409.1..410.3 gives 35.2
